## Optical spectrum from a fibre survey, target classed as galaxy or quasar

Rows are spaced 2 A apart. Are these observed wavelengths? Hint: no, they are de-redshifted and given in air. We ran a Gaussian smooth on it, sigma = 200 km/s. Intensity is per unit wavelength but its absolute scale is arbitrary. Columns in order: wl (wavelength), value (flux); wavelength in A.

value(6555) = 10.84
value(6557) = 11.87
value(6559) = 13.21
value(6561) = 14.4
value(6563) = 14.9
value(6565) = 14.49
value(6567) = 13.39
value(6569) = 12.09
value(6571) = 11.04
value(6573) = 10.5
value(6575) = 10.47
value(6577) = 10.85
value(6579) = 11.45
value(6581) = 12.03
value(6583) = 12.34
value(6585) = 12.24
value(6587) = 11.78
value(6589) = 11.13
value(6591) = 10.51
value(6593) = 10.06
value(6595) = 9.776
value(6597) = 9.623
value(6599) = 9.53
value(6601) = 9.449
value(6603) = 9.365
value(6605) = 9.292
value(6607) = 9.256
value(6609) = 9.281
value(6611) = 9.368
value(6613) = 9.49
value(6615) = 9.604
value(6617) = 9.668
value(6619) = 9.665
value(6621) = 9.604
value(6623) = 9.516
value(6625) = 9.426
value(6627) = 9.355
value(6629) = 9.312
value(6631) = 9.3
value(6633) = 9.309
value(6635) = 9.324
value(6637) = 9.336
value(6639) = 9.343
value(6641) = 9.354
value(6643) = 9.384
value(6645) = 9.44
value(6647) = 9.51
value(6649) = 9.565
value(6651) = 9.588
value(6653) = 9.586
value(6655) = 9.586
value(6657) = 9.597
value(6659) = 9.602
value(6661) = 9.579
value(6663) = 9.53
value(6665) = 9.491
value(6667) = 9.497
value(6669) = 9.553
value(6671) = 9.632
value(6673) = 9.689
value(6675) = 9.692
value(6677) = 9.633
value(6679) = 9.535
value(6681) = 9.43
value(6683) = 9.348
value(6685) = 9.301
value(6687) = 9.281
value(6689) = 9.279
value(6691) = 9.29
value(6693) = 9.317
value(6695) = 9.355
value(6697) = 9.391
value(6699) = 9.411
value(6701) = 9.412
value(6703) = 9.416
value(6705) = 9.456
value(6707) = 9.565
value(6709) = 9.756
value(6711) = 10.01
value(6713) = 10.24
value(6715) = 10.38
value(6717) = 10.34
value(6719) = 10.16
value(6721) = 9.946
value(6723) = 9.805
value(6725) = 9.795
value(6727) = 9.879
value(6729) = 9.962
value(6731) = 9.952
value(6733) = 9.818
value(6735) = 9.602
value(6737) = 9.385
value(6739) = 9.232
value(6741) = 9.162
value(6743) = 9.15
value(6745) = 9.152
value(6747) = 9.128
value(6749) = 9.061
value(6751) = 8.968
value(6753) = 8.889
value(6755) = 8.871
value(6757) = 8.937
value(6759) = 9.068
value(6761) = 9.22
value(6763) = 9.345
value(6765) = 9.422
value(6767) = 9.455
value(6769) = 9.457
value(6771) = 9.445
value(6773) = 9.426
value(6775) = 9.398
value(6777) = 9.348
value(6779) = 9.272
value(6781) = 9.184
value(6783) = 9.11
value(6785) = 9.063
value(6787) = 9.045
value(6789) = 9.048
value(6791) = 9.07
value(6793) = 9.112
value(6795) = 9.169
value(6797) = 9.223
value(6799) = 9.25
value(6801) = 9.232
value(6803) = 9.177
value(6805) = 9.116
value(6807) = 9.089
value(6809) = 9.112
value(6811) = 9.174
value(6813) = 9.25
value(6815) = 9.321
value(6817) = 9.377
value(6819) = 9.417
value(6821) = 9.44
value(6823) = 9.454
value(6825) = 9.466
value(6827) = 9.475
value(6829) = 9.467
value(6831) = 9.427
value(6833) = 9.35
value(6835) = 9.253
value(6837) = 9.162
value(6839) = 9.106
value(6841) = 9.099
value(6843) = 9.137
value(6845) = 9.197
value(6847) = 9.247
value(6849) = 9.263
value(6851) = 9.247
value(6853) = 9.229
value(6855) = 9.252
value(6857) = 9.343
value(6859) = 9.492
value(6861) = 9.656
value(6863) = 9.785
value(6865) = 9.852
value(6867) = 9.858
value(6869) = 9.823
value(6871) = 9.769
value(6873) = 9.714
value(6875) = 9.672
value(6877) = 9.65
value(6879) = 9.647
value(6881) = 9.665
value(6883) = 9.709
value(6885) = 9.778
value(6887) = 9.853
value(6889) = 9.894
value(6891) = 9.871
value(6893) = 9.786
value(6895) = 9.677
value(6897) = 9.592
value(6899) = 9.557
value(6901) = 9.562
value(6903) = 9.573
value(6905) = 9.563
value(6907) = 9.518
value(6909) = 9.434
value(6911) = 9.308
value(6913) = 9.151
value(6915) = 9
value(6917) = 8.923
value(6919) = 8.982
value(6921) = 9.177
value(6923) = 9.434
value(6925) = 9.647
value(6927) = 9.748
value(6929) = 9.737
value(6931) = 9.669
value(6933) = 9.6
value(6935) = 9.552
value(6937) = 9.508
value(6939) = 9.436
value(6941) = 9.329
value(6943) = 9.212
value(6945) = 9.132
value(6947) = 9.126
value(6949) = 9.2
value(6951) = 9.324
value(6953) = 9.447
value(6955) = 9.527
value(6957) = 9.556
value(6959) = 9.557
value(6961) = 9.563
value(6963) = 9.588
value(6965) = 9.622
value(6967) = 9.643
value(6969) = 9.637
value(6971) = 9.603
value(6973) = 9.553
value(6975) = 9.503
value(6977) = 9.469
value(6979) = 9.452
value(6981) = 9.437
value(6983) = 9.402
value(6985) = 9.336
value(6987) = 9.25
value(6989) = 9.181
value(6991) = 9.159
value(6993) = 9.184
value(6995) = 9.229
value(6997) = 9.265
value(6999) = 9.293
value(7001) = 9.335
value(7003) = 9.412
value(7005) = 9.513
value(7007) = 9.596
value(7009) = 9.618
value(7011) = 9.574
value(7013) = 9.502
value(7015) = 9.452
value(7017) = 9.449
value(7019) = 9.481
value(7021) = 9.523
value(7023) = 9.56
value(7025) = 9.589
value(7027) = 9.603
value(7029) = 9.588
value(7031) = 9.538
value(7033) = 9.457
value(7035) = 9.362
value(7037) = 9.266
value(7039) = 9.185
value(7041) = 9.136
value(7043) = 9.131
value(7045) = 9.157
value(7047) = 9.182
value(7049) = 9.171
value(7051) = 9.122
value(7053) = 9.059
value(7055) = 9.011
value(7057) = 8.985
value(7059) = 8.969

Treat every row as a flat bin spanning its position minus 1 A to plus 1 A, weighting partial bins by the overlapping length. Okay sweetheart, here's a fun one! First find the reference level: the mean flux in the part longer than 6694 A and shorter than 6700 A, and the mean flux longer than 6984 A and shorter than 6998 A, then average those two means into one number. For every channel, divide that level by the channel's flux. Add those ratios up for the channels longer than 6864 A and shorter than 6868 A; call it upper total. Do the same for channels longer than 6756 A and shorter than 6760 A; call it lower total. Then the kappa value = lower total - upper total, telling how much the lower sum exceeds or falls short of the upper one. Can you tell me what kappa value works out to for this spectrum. 0.18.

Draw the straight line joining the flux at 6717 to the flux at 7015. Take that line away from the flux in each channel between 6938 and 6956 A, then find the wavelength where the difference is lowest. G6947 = 6947 A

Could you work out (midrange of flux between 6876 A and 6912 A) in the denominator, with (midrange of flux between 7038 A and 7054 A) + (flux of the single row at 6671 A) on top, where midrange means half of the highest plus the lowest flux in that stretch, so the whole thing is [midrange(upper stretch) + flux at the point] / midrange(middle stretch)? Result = 1.95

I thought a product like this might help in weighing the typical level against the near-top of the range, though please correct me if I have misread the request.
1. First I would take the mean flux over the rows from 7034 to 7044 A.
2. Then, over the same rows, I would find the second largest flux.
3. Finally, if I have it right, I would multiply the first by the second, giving 85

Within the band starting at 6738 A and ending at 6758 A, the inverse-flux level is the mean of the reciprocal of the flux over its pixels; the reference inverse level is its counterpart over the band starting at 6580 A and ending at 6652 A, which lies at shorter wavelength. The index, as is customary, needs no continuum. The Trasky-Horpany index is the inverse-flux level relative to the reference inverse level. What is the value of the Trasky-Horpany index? 1.08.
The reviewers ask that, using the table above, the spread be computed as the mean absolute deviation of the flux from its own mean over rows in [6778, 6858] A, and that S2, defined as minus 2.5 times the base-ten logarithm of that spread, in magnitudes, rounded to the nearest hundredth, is 2.45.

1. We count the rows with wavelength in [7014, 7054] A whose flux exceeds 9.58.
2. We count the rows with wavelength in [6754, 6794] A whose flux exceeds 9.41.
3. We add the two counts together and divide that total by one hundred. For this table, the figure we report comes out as 0.08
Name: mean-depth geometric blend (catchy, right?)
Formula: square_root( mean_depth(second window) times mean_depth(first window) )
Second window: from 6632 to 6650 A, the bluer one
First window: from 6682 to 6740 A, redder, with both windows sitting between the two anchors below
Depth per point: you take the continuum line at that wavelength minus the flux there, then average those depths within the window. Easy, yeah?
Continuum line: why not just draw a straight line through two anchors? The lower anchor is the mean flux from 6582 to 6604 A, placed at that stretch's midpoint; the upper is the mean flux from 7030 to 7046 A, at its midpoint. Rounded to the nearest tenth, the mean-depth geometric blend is 0.7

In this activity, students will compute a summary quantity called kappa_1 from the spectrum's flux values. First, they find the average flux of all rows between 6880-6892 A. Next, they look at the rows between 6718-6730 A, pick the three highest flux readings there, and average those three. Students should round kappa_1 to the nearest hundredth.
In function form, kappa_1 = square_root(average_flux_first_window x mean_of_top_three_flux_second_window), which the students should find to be 9.91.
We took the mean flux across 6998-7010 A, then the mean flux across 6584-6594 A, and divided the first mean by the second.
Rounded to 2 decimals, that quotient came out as 0.85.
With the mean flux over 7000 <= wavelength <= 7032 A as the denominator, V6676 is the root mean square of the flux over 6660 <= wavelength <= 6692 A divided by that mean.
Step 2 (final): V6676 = 1.00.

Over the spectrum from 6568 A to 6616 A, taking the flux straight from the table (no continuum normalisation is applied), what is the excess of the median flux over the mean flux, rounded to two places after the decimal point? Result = -0.17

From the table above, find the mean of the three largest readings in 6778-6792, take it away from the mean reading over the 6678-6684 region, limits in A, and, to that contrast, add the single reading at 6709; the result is 10.0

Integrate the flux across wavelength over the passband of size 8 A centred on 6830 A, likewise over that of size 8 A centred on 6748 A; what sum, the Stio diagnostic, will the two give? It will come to 148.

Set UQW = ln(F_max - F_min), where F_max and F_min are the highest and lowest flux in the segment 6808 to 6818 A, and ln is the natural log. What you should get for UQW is -1.3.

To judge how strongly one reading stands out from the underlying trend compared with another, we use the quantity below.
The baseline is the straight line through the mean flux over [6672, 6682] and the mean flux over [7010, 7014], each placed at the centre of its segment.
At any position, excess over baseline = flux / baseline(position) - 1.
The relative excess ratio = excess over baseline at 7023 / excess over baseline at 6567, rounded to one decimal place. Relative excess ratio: 0.0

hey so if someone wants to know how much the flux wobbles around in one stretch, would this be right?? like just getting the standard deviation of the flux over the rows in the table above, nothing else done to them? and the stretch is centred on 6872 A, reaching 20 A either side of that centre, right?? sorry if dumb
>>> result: 0.20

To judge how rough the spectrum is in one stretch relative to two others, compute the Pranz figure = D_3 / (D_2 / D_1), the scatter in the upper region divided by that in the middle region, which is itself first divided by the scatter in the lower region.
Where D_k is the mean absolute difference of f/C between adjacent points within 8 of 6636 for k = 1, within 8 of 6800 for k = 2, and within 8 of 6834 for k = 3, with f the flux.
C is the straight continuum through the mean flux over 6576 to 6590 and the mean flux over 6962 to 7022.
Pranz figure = 0.0020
